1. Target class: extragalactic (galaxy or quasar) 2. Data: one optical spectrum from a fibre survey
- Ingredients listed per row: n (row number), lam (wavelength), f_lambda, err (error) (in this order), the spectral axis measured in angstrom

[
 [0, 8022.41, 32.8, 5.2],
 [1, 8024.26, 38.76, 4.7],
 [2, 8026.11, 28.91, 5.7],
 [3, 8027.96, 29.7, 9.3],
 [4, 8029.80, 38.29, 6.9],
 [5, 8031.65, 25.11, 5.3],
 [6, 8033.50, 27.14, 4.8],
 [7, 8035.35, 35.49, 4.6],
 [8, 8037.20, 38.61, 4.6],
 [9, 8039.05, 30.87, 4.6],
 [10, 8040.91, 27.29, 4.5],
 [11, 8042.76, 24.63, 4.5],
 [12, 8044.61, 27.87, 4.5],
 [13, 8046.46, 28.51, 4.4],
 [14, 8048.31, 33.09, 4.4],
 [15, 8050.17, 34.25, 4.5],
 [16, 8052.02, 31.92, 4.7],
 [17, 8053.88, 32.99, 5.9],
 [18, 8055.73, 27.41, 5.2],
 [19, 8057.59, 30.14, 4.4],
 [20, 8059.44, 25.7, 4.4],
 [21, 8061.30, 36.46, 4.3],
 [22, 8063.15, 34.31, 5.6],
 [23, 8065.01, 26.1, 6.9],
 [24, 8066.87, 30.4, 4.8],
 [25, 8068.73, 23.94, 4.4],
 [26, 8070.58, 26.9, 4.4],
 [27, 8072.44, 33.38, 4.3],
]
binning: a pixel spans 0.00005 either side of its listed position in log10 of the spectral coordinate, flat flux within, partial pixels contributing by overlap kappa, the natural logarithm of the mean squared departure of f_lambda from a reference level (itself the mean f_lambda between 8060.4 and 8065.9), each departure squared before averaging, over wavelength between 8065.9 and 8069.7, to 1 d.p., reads 3.6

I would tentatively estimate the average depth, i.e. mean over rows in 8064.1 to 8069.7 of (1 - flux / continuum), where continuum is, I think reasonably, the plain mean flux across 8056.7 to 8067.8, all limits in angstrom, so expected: 0.121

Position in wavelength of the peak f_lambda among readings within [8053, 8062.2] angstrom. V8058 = 8061.30 angstrom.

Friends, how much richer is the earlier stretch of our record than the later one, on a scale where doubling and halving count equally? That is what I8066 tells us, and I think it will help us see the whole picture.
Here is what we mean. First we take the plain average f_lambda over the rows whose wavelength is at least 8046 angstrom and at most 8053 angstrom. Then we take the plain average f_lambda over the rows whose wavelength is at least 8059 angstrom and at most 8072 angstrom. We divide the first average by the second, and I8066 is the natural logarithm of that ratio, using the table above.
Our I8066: 0.09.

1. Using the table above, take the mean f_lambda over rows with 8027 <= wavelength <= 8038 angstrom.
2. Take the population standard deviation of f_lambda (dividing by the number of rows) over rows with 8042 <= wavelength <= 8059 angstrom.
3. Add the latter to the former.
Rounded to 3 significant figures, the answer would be 35.4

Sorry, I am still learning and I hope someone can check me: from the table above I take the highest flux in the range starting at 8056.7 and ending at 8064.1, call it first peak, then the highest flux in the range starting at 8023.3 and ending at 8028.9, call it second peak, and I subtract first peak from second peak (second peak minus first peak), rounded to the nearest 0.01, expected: 2.30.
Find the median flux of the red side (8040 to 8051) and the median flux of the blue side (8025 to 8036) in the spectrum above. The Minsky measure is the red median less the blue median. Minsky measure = -1.1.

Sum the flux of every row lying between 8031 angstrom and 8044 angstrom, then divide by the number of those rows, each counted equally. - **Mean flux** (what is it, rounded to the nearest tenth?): 29.9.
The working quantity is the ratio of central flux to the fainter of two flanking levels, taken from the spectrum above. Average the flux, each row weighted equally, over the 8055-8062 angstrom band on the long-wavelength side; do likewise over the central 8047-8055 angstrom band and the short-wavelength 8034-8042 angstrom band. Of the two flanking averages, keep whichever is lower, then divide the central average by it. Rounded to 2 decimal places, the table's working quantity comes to 1.10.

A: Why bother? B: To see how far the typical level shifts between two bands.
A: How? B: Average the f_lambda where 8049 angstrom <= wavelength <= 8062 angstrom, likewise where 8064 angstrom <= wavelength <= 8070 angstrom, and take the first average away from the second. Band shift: -4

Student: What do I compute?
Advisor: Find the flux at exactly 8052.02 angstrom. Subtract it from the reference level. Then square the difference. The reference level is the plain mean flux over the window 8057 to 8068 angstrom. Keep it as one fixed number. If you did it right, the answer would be 2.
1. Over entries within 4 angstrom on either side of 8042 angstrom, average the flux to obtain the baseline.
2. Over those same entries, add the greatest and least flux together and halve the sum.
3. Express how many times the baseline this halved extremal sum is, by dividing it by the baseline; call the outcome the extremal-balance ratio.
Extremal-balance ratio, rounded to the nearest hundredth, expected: 1.00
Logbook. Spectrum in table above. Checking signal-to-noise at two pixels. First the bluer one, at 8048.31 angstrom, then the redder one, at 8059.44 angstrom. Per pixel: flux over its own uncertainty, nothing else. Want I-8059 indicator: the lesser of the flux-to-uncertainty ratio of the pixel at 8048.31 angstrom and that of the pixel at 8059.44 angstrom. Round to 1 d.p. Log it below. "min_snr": 5.8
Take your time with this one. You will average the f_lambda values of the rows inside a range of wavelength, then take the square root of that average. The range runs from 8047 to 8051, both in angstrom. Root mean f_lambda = 5.8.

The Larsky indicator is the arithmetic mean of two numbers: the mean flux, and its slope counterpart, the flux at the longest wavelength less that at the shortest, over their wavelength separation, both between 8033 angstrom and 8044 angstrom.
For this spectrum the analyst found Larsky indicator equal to 15.2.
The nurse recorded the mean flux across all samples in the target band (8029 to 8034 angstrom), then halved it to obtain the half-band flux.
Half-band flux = 15.1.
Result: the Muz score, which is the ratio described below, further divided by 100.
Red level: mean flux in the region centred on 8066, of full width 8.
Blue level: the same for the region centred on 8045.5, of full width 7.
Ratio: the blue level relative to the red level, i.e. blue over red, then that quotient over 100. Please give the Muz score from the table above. 0.0099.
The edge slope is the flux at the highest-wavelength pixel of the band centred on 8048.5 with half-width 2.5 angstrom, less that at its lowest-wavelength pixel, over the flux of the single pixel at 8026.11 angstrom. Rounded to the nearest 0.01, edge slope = 0.20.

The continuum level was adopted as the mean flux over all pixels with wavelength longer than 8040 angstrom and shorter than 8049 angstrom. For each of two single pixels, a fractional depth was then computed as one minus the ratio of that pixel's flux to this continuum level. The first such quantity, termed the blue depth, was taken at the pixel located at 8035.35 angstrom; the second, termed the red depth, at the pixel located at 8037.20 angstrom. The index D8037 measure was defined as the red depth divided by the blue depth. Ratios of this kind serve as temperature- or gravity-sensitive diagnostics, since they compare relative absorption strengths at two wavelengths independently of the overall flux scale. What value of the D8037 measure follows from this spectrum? 1.4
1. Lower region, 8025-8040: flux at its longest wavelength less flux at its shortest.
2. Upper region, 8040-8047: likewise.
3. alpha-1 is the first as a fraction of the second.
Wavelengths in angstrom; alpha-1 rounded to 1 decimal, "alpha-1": 1.6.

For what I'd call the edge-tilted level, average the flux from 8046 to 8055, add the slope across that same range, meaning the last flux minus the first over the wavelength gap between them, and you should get 33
